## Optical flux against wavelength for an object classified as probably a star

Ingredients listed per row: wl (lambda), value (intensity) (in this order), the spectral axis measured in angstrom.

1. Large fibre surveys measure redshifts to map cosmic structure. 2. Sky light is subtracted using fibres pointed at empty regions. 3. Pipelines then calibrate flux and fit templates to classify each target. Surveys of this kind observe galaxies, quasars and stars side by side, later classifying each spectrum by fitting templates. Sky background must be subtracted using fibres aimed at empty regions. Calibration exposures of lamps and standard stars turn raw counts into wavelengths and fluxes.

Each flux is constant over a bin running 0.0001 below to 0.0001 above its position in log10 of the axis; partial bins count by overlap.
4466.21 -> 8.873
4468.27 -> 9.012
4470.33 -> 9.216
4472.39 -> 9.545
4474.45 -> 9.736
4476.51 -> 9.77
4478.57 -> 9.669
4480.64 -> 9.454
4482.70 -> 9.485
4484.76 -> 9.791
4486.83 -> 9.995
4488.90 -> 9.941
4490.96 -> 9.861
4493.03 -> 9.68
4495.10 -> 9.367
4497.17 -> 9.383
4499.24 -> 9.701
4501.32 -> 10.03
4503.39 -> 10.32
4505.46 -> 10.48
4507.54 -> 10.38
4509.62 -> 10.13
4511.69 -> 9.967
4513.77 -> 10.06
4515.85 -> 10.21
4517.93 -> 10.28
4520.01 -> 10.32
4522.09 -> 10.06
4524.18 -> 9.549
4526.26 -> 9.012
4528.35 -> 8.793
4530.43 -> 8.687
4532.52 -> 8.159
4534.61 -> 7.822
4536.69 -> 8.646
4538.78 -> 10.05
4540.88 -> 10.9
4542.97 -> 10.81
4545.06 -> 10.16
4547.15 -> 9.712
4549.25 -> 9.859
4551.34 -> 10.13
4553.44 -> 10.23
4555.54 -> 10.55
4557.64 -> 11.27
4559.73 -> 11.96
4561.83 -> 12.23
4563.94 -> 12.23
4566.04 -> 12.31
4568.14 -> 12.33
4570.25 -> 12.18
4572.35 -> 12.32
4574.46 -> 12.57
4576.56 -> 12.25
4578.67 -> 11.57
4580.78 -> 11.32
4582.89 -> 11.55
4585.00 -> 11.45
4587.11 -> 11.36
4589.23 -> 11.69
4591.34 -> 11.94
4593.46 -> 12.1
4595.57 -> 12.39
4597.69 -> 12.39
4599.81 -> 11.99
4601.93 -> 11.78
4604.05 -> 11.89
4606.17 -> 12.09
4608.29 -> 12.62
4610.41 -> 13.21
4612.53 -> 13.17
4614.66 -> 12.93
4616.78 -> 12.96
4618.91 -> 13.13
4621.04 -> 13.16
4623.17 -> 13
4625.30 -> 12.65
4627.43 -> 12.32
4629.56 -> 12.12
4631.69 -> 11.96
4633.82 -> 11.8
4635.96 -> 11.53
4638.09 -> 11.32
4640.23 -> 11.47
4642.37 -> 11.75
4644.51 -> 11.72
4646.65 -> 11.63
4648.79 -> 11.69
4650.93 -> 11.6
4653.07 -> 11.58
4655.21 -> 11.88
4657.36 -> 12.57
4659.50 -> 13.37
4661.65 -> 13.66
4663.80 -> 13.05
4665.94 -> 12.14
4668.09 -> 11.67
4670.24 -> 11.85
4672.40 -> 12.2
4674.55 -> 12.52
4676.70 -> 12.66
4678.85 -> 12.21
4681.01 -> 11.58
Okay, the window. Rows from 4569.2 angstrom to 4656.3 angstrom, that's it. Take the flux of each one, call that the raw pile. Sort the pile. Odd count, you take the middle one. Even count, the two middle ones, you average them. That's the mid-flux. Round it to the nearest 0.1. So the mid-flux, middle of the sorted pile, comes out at 12.0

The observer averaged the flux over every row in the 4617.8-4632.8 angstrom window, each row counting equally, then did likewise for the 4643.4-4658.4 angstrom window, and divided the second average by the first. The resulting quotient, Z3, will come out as 0.94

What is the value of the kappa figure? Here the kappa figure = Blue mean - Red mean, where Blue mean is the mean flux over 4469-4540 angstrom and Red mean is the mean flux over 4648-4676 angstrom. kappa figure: -2.7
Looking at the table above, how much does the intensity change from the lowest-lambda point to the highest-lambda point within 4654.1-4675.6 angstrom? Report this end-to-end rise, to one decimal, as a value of 0.6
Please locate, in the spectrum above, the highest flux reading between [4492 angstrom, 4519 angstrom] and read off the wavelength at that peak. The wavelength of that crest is 4505.46 angstrom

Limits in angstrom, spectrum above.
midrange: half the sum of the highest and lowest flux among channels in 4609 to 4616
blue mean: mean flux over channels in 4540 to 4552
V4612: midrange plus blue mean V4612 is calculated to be 23.3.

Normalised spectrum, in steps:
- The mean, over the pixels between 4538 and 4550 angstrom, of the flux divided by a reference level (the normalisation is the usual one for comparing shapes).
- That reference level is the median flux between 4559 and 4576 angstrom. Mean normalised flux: 0.84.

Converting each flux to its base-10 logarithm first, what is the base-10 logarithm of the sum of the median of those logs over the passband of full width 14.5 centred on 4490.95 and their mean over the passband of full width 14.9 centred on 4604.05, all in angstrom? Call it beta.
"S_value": 0.318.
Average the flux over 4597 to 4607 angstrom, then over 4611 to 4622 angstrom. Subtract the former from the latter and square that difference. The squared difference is 1.1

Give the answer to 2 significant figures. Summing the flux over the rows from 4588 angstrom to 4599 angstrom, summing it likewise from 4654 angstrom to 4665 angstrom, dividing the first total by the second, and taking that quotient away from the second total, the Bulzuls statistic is 64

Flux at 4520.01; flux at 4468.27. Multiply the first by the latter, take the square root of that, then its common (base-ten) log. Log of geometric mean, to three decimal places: 0.984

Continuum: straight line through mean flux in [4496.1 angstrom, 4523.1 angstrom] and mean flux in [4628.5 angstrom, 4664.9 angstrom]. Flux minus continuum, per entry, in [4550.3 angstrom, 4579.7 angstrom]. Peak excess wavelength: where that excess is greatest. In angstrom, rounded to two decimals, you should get 4574.46 angstrom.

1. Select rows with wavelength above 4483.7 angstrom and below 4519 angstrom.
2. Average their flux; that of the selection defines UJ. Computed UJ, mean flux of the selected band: 10.0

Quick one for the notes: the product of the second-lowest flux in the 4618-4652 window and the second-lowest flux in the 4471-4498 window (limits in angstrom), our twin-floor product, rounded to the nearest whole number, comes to 108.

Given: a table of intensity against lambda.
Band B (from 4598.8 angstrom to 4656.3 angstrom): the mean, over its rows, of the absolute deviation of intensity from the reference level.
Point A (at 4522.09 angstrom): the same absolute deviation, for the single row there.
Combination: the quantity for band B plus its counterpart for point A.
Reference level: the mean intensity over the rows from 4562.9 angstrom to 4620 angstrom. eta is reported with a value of 2.7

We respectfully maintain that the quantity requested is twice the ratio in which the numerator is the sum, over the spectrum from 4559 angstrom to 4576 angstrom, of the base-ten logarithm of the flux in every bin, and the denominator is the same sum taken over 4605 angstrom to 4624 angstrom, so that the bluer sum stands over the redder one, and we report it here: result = 1.7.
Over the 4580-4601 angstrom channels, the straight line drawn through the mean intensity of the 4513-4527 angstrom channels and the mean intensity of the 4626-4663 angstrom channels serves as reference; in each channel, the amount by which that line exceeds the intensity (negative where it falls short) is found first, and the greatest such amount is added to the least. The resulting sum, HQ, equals -1.5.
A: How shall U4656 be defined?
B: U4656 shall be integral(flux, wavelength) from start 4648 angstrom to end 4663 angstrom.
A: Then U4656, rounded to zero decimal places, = 185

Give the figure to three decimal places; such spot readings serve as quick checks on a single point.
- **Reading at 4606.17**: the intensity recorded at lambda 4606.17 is 12.090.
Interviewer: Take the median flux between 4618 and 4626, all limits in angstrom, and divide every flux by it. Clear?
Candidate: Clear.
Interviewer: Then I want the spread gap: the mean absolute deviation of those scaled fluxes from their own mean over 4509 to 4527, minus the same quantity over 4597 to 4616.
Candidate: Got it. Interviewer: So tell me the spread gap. -0.01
